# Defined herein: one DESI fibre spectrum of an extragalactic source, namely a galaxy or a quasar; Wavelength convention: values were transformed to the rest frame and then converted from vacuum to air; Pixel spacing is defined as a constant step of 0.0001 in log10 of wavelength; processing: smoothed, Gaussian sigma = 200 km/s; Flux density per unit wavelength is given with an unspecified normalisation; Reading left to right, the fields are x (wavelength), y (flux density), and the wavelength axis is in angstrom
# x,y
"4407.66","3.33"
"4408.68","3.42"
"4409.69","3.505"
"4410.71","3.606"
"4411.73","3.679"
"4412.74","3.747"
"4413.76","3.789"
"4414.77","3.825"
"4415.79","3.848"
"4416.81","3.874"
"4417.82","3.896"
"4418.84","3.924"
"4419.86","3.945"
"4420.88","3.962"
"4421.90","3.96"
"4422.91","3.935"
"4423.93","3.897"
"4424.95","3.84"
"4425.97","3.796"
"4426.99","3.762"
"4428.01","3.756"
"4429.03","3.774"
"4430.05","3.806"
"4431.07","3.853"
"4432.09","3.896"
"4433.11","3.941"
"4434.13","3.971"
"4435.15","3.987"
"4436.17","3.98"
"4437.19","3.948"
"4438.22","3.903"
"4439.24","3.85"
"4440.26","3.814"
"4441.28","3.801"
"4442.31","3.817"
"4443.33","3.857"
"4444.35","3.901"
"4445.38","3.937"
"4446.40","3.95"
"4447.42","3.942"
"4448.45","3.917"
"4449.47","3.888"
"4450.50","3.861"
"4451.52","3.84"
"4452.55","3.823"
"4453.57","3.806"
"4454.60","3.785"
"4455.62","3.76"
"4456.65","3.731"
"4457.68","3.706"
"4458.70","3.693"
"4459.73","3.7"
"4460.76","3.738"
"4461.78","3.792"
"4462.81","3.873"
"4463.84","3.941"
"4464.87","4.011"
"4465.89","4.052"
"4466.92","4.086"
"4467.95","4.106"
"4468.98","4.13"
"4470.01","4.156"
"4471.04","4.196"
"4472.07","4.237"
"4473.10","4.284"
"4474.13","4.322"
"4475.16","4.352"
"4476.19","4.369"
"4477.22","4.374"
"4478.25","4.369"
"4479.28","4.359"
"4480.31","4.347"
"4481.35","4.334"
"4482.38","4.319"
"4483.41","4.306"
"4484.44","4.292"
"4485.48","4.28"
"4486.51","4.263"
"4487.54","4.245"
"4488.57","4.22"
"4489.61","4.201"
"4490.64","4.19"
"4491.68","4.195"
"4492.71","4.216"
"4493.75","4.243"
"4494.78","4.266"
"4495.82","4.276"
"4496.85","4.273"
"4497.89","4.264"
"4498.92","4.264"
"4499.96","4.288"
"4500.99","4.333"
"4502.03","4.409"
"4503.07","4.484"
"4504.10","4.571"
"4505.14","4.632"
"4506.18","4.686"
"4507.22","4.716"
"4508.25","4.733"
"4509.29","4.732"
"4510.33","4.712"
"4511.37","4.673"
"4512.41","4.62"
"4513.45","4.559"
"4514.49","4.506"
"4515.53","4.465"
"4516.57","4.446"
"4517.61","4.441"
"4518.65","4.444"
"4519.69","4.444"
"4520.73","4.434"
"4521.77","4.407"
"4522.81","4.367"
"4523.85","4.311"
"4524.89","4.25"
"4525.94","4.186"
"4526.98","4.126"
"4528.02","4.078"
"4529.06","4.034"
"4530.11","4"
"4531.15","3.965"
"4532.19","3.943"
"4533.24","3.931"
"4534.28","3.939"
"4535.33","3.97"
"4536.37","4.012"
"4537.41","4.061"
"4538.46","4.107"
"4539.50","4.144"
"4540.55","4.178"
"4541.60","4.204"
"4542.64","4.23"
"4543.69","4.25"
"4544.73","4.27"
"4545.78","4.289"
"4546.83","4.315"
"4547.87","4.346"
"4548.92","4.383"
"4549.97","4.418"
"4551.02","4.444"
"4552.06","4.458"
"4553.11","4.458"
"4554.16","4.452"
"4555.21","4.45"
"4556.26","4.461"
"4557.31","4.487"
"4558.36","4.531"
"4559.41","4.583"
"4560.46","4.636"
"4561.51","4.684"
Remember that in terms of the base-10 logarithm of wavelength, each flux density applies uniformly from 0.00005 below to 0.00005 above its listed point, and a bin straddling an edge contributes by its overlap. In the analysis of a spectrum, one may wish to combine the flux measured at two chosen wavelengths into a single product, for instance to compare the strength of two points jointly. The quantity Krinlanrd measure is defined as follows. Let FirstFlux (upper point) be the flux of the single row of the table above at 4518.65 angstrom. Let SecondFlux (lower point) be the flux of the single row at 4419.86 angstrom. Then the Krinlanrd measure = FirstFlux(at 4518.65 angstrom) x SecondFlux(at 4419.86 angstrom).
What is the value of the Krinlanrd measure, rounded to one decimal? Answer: 17.5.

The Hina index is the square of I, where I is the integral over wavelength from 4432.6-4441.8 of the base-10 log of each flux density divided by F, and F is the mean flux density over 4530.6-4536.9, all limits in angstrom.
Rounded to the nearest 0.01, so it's 0.00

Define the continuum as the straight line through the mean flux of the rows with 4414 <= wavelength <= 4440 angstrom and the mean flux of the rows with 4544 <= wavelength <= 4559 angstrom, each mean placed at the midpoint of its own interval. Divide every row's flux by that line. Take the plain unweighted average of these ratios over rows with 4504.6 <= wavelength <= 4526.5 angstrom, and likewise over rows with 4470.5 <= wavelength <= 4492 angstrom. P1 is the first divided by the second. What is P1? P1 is 1.02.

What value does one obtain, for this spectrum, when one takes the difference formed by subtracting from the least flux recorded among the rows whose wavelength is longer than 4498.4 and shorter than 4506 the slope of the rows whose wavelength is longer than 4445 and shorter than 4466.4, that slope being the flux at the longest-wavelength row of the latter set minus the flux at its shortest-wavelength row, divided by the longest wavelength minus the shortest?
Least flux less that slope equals 4.26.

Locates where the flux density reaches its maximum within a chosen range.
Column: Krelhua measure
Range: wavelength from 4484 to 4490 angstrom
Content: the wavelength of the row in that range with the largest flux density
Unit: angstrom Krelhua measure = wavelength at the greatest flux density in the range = 4484.44 angstrom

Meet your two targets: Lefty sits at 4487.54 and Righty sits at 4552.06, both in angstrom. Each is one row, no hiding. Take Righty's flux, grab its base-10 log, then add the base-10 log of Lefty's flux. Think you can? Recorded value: 1.28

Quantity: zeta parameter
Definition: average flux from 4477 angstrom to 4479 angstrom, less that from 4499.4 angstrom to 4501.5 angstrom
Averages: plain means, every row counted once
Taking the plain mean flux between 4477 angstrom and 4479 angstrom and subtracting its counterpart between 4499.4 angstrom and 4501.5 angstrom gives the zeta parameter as 0.06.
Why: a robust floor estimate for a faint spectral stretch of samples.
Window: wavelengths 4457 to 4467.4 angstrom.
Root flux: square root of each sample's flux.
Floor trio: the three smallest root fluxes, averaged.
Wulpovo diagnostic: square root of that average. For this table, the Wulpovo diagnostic 1.39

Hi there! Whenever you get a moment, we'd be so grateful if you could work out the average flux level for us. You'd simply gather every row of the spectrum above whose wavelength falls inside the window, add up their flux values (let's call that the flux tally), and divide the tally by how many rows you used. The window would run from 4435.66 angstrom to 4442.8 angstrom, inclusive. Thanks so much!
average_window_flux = 3.9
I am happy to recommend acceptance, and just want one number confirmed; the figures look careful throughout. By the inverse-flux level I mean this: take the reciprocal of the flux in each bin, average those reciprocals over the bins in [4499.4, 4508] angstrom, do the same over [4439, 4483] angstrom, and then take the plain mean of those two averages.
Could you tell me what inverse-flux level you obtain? 0.236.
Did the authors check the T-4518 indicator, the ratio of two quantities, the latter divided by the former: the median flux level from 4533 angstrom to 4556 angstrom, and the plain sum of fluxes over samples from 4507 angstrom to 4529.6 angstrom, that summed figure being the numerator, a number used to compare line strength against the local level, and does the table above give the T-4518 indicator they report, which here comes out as 22.9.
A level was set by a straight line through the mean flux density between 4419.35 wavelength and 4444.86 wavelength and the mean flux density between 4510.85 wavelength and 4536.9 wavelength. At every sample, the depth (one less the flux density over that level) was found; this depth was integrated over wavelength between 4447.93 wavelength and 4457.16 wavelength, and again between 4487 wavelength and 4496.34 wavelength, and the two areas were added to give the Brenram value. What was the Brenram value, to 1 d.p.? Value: 0.1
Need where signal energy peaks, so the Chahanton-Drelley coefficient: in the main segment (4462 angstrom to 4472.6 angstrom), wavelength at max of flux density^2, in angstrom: 4472.07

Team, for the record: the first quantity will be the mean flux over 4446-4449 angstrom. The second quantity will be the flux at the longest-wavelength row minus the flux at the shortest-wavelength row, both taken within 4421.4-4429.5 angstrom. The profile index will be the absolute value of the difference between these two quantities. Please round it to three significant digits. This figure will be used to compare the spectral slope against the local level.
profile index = 4.12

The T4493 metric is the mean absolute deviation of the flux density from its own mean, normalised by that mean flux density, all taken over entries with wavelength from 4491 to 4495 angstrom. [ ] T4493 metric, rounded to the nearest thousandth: 0.006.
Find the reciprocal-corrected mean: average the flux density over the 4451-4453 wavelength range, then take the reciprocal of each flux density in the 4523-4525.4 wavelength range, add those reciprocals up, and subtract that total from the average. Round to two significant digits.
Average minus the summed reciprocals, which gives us 3.4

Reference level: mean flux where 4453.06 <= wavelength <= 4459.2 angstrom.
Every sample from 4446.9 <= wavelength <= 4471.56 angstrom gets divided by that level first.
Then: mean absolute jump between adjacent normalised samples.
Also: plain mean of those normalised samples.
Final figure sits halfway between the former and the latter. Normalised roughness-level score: 0.524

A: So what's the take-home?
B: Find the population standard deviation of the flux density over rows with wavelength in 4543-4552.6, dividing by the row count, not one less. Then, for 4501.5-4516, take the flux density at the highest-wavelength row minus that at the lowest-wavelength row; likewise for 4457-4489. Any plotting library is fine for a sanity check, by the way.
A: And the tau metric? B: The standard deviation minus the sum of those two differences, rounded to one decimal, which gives -0.5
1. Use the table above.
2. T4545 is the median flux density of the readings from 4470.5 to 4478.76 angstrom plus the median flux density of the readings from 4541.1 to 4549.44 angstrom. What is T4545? 8.6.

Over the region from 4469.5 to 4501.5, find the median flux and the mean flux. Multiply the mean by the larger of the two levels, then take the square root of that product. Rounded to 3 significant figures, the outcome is 4.28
